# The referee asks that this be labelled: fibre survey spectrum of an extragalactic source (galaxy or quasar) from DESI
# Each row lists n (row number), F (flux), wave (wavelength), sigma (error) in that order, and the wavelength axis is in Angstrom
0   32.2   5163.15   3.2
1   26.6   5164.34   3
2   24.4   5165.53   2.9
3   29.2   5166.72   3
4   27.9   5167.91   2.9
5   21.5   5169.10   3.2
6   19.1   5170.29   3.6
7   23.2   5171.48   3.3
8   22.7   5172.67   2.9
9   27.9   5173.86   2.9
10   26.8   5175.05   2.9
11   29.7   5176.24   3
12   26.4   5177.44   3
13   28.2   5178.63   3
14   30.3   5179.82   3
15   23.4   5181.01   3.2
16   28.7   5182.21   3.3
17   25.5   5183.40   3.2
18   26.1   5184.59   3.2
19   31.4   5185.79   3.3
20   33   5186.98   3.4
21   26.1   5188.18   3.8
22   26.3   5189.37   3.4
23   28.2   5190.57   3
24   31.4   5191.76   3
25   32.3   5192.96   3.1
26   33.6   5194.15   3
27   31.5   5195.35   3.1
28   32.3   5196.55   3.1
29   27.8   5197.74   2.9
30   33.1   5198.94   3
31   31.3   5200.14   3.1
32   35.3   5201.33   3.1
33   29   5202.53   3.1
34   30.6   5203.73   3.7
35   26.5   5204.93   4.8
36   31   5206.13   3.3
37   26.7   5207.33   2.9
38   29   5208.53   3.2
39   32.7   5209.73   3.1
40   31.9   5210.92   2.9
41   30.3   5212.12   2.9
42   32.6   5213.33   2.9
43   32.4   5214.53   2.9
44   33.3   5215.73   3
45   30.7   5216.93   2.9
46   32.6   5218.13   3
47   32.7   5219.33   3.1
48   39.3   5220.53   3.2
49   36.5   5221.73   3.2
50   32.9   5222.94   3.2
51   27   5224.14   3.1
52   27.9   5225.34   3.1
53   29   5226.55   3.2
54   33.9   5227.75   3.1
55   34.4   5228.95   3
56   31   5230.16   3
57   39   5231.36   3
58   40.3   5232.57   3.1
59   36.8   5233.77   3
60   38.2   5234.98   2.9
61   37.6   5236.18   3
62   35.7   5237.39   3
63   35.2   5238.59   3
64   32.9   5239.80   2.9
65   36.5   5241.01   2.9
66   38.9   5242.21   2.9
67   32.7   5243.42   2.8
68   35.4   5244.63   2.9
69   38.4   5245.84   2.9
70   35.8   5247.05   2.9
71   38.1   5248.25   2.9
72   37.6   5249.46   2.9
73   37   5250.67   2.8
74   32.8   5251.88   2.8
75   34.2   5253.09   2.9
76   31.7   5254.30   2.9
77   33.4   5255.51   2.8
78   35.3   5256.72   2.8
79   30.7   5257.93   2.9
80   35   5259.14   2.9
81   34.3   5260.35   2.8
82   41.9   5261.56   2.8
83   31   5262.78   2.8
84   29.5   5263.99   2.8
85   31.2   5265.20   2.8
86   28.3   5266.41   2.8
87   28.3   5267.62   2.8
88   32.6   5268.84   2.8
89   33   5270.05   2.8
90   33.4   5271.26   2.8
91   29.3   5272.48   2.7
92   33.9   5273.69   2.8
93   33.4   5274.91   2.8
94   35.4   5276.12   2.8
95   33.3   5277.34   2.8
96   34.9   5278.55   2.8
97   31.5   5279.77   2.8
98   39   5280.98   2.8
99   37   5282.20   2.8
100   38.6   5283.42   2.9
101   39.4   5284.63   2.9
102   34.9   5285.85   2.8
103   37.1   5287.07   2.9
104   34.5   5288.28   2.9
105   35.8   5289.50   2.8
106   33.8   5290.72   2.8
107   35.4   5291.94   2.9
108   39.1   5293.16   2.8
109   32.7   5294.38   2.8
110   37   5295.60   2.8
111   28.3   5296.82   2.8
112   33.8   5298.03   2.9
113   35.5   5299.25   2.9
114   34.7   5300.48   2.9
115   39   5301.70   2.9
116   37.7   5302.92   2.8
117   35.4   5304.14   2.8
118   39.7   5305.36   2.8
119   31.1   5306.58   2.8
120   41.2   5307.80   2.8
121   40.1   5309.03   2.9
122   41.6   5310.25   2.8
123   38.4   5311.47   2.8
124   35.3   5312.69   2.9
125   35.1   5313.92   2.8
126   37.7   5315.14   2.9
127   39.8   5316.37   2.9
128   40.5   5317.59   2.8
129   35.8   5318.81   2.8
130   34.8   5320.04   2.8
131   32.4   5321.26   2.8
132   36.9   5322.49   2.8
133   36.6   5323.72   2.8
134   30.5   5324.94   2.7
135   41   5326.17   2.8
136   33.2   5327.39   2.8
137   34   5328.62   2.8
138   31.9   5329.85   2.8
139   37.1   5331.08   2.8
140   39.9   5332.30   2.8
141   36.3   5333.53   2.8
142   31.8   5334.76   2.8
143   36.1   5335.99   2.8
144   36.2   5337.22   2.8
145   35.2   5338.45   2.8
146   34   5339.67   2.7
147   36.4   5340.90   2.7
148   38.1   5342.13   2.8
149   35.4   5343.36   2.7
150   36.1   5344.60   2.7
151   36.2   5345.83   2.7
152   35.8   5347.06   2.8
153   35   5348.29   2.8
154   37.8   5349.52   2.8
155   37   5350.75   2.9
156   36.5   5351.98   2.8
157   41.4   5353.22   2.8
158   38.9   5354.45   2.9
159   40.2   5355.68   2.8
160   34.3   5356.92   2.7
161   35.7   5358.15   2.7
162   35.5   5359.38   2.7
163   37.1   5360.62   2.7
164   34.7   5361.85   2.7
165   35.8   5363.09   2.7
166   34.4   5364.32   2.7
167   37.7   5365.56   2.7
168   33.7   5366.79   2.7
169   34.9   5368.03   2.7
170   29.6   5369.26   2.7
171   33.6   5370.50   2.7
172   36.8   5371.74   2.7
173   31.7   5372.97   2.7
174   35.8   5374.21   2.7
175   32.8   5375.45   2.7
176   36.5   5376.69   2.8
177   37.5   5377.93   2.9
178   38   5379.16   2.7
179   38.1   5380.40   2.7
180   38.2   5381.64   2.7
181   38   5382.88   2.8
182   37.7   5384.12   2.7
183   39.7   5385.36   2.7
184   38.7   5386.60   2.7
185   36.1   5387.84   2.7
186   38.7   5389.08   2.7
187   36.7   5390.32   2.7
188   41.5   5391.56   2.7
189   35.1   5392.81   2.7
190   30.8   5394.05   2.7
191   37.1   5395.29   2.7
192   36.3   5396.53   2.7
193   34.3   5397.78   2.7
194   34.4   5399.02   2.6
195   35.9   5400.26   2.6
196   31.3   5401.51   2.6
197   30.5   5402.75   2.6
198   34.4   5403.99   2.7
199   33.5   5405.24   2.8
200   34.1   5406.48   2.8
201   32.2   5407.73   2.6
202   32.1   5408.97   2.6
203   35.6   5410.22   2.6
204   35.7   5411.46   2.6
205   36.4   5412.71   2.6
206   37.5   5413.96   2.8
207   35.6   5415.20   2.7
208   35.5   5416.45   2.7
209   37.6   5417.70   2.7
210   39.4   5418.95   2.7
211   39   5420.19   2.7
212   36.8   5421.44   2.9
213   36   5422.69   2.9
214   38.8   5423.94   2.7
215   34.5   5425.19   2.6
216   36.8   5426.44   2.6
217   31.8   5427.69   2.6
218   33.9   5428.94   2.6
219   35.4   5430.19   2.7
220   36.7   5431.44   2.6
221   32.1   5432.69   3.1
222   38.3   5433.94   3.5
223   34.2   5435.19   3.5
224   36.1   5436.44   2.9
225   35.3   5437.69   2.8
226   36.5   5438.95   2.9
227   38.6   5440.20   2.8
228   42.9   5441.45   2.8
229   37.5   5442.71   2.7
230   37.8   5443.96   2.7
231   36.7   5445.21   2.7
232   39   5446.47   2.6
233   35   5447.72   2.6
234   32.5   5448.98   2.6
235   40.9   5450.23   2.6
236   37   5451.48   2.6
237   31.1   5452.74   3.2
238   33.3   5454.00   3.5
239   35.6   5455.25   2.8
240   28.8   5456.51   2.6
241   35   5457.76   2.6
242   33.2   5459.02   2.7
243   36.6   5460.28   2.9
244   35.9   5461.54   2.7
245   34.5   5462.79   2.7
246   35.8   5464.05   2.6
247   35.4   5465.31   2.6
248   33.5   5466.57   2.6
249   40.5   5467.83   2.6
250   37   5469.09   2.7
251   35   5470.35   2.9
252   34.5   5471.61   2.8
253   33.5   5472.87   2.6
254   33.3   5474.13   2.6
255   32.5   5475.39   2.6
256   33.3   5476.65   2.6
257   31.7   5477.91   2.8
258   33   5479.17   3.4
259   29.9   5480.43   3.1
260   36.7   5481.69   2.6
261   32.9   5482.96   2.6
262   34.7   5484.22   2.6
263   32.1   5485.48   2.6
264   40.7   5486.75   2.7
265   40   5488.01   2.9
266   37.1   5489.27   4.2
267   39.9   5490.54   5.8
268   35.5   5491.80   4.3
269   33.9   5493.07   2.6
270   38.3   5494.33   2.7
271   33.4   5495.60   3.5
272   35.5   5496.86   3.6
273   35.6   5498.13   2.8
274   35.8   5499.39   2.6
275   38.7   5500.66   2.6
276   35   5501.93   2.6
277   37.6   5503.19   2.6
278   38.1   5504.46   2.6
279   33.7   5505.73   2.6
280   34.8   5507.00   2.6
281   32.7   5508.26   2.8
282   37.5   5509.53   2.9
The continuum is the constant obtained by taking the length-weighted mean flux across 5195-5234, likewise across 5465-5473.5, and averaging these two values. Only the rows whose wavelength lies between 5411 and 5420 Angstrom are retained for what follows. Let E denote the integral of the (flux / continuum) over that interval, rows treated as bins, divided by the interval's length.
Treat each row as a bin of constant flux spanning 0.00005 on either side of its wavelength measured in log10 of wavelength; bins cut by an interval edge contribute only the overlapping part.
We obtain 1.09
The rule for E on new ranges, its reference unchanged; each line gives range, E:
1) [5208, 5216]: 0.94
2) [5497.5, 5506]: 1.08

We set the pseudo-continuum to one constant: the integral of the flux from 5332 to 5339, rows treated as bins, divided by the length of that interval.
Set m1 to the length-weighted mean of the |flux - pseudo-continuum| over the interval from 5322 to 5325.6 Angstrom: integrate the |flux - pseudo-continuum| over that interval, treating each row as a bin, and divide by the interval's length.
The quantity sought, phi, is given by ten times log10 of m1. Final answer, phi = 4.0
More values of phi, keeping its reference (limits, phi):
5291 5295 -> 3.4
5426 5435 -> 3.1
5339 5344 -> 1.0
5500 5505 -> 3.0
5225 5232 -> 6.2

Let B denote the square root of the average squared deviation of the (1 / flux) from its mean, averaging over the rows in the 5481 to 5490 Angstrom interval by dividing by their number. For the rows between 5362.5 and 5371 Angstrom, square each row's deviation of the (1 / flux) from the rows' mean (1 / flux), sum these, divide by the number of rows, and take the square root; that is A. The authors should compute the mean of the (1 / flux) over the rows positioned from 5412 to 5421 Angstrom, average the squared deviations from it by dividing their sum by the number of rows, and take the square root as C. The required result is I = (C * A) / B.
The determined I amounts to 0.0009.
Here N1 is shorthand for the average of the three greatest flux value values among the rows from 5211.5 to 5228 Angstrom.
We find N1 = 36.6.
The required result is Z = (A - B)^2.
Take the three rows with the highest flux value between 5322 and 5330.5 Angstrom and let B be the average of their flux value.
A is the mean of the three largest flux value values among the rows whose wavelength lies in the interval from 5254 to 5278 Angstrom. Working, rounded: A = 37.5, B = 38.2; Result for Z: 0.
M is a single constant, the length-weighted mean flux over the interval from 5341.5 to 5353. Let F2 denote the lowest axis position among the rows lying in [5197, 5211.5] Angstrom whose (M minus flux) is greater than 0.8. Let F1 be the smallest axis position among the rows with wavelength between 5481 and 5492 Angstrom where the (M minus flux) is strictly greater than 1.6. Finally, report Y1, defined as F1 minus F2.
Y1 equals 285.2 Angstrom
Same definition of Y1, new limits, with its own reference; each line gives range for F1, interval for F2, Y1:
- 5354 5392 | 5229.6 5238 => 126.8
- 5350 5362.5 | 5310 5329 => 44.2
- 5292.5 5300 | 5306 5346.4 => -12.2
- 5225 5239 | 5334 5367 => -109.4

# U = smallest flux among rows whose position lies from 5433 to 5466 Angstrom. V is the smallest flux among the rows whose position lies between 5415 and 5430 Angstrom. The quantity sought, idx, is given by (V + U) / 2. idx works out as 30.3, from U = 28.8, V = 31.8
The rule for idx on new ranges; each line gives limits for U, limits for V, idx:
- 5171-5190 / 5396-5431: 26.6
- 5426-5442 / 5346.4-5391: 30.7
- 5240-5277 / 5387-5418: 29.4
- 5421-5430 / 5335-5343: 32.9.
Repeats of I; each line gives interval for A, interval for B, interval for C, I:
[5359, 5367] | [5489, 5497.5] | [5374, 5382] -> 0.0009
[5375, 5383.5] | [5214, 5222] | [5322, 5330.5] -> 0.0017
